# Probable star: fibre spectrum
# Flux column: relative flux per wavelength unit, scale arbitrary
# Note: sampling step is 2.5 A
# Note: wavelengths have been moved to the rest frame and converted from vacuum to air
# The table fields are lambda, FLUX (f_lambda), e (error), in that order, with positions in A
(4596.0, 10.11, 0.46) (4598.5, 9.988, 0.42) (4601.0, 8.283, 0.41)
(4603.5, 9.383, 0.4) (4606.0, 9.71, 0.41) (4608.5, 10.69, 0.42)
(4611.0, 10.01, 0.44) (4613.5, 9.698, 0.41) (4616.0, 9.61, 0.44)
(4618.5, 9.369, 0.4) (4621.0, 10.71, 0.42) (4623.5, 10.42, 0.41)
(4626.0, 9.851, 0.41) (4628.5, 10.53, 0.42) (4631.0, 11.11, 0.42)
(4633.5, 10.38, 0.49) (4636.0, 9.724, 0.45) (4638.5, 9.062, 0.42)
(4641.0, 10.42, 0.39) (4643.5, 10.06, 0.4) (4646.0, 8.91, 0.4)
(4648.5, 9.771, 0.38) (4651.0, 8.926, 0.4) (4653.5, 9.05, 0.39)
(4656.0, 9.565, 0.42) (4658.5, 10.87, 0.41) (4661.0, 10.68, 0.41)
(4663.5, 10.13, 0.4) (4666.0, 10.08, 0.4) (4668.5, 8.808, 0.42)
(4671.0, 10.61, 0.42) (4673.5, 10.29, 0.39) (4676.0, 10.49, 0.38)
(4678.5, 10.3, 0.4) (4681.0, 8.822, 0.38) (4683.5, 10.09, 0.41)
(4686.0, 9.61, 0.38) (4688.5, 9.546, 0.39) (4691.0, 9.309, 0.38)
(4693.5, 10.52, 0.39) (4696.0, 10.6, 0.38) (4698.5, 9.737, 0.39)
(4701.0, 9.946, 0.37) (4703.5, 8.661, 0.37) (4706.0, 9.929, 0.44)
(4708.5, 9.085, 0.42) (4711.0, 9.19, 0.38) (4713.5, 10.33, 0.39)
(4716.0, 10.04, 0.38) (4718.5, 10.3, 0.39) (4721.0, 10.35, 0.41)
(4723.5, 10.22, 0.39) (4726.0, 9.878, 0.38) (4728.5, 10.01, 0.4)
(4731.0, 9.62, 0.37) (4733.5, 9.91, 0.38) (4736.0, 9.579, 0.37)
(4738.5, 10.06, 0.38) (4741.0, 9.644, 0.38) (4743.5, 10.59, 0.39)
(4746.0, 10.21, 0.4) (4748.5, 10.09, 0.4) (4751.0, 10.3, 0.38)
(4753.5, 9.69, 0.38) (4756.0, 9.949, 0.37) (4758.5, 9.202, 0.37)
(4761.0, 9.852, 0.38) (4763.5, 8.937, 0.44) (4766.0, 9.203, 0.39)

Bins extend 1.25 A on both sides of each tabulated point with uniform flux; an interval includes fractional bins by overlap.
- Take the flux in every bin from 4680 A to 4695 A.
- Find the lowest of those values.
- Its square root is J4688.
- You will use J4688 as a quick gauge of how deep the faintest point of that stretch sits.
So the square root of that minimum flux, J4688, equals 2.97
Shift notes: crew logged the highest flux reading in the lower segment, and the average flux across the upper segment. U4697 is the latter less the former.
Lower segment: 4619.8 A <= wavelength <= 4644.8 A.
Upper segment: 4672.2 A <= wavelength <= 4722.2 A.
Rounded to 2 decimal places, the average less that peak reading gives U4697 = -1.25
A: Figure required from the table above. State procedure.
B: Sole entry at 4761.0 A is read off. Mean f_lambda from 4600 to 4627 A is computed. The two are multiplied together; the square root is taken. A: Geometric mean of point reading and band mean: 9.8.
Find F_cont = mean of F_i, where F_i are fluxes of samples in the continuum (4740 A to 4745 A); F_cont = 10.1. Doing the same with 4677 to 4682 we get 9.6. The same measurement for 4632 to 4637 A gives 10.1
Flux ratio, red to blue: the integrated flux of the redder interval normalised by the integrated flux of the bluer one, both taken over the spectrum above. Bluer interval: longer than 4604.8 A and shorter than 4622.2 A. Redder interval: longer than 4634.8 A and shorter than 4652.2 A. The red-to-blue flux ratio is 0.96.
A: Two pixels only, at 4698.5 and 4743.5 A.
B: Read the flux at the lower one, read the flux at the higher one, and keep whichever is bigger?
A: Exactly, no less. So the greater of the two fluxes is 10.6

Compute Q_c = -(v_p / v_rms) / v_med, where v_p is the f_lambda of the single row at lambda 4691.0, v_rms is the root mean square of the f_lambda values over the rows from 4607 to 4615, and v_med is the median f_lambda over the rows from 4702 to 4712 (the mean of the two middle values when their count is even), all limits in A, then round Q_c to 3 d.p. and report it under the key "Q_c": -0.100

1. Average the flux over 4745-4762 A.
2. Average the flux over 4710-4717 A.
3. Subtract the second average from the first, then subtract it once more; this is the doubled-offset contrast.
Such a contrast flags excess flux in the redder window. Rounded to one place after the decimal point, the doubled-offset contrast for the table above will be -9.8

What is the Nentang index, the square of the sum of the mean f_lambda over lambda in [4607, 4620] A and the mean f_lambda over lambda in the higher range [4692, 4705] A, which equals 391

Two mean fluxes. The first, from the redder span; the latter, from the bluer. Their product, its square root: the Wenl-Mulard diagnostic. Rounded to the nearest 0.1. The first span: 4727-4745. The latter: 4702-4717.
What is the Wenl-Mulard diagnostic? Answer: 9.7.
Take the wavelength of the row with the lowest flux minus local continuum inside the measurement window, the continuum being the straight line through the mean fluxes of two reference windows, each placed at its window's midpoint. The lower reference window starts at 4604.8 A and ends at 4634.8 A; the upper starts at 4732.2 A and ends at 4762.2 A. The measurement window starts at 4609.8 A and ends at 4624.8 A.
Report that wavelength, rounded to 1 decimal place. 4618.5 A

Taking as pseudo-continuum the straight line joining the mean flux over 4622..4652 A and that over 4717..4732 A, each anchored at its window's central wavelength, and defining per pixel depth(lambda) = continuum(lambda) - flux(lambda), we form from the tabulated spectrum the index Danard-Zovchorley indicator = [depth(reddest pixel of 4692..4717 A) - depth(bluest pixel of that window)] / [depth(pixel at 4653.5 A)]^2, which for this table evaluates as 0.6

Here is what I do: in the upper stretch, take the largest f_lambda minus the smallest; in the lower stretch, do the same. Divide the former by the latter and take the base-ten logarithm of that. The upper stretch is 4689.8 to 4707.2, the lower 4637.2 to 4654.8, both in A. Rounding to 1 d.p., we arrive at 0.1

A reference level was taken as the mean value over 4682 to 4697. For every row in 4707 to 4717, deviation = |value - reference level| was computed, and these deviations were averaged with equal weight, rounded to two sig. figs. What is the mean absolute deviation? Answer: 0.52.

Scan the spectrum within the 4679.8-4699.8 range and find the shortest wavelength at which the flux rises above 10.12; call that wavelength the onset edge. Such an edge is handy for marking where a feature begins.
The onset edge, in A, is 4693.5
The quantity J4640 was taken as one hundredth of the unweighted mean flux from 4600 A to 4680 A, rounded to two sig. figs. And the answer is 0.099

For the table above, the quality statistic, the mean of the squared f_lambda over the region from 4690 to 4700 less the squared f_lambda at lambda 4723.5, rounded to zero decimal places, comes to -3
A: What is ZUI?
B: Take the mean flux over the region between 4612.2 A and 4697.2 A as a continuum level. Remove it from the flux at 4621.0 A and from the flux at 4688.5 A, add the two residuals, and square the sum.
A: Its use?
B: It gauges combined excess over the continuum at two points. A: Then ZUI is 0.14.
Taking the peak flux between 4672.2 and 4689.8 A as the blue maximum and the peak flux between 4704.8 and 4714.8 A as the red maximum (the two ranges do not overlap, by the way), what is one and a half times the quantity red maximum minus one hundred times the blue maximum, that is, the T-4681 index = -1558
